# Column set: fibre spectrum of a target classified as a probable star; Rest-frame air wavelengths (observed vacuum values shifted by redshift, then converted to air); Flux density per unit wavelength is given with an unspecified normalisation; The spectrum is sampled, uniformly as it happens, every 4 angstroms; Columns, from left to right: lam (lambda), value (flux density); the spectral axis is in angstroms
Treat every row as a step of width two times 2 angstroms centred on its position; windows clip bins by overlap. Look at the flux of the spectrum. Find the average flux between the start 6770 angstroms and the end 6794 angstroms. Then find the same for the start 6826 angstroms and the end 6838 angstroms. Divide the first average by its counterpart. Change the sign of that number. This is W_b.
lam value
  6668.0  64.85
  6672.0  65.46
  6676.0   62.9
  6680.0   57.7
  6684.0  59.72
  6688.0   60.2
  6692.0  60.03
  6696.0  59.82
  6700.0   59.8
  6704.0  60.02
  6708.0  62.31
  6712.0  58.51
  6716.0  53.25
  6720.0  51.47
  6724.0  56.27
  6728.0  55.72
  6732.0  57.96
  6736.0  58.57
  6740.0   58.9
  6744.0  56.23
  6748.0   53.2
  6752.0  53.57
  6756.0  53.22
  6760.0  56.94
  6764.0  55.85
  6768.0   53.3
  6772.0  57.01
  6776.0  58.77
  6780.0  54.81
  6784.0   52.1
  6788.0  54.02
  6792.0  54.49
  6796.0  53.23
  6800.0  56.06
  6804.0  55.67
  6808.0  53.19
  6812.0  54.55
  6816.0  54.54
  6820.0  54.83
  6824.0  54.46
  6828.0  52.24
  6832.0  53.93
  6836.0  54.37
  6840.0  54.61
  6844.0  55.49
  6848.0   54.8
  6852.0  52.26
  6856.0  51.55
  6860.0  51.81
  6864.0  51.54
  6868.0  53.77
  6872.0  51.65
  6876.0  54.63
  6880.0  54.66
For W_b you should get -1.03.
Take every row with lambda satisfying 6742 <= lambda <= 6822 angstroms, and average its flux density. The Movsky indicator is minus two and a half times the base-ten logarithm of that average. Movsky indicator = -4.35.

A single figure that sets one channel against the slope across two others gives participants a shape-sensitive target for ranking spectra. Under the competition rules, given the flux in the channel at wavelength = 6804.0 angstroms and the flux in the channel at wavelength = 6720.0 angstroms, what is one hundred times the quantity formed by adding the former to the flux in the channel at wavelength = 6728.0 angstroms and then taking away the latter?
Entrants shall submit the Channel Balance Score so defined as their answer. 5992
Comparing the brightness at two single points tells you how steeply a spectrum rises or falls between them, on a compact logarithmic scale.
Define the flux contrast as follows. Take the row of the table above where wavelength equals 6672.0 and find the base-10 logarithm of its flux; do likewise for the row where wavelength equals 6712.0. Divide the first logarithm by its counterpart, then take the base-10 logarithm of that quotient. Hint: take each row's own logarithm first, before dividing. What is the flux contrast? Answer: 0.012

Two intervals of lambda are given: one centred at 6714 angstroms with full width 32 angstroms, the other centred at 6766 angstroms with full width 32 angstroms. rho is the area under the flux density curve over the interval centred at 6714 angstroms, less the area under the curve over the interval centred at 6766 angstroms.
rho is 56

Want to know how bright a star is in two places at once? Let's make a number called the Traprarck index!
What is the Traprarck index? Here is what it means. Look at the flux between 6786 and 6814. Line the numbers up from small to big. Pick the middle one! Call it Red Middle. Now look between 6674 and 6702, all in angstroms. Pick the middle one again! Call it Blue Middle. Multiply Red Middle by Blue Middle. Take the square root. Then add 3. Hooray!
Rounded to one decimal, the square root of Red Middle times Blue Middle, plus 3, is 60.1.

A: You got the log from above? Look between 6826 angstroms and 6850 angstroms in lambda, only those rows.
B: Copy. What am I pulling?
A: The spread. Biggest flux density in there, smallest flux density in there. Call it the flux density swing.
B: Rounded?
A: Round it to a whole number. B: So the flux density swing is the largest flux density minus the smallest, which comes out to 3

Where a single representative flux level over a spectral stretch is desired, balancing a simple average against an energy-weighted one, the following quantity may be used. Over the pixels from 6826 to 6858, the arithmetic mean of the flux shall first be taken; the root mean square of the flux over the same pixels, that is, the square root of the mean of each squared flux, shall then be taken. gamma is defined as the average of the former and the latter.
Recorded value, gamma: 53.7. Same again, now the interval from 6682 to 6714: 60.1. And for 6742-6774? 54.9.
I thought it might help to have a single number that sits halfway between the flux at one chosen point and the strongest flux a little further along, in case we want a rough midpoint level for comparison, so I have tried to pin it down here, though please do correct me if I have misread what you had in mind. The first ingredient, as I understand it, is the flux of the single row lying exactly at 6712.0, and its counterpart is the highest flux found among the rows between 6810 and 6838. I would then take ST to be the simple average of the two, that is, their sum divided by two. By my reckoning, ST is 57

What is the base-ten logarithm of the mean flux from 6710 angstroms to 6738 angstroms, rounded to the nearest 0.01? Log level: 1.75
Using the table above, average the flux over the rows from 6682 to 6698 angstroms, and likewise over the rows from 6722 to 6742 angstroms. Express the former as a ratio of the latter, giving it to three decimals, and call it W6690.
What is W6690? 1.043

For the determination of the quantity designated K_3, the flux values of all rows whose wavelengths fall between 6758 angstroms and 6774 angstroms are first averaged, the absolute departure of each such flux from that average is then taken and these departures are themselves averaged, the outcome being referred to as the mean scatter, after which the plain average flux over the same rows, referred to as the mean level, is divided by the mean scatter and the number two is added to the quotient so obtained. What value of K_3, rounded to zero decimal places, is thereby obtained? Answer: 47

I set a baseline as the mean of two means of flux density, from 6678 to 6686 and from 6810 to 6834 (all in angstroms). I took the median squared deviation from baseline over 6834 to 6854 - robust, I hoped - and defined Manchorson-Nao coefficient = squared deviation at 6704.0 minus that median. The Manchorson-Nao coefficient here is 10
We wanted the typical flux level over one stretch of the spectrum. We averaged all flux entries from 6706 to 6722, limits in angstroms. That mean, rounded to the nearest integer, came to 56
